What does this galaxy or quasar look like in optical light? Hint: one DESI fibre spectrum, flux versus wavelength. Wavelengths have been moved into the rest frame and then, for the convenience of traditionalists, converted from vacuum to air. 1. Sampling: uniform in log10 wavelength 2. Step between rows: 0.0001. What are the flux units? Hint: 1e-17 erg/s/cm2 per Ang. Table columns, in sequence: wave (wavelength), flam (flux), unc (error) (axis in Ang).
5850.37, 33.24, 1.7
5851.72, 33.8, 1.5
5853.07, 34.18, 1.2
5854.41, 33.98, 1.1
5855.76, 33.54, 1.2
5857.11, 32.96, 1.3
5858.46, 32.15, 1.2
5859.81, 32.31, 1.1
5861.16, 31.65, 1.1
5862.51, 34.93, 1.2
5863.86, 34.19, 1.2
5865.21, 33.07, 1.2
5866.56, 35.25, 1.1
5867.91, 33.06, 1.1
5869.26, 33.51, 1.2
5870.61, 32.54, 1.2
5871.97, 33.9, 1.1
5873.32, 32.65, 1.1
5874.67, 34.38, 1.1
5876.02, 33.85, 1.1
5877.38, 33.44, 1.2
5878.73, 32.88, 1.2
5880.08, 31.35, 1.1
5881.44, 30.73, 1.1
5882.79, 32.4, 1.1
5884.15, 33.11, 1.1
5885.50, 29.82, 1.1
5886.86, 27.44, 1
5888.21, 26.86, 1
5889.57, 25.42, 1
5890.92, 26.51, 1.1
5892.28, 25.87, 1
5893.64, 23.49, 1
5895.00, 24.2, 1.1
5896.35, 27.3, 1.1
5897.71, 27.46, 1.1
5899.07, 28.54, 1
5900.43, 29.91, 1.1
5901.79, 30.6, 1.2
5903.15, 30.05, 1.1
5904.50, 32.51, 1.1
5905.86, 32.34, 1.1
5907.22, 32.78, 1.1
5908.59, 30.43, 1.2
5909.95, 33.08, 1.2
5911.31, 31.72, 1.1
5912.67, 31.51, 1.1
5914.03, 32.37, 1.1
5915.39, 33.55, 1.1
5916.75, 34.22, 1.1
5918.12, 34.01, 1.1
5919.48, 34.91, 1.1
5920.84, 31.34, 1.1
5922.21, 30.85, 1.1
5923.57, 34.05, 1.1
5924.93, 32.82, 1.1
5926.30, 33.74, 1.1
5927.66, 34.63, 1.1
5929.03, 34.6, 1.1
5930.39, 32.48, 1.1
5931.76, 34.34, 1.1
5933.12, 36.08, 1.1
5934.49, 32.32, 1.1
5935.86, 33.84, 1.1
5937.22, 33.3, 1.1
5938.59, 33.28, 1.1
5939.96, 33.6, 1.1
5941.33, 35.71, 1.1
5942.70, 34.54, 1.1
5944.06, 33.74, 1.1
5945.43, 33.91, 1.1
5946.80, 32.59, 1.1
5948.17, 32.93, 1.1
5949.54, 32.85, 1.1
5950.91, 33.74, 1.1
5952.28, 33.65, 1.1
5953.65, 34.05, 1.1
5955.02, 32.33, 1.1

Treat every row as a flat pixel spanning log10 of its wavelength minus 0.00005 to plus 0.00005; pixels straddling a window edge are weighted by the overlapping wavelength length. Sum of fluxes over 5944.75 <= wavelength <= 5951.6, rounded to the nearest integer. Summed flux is 166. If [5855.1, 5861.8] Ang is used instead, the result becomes 163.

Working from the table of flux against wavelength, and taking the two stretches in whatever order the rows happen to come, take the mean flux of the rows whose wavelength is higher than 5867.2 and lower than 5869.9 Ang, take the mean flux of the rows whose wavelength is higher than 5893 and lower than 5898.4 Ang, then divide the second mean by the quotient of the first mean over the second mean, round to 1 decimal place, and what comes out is 19.7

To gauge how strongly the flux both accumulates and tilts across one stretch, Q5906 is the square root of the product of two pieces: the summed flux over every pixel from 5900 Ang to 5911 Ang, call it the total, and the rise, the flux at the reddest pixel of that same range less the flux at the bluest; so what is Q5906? 28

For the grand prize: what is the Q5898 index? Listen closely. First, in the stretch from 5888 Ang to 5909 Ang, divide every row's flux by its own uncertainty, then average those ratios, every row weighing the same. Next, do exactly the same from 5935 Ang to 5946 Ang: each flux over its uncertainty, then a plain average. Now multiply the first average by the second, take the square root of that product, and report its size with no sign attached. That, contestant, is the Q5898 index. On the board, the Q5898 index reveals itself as 28.5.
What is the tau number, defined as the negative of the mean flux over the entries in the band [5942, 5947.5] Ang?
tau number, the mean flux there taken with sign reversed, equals -33.7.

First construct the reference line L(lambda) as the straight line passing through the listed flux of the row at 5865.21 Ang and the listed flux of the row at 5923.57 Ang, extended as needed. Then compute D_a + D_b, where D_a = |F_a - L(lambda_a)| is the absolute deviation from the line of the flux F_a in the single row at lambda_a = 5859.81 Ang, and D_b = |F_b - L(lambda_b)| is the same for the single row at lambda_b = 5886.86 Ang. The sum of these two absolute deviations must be 7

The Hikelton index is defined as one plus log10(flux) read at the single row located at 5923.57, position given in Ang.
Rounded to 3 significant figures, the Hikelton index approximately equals 2.53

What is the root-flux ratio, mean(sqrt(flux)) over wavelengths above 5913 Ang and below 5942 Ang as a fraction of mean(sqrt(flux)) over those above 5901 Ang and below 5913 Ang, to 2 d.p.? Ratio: 1.03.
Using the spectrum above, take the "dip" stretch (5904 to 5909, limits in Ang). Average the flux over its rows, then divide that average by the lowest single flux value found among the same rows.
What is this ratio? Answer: 1.052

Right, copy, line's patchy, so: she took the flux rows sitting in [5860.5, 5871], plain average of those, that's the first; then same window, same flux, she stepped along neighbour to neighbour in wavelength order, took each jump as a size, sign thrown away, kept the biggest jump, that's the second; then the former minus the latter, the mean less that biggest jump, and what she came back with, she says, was 30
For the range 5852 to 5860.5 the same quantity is 32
